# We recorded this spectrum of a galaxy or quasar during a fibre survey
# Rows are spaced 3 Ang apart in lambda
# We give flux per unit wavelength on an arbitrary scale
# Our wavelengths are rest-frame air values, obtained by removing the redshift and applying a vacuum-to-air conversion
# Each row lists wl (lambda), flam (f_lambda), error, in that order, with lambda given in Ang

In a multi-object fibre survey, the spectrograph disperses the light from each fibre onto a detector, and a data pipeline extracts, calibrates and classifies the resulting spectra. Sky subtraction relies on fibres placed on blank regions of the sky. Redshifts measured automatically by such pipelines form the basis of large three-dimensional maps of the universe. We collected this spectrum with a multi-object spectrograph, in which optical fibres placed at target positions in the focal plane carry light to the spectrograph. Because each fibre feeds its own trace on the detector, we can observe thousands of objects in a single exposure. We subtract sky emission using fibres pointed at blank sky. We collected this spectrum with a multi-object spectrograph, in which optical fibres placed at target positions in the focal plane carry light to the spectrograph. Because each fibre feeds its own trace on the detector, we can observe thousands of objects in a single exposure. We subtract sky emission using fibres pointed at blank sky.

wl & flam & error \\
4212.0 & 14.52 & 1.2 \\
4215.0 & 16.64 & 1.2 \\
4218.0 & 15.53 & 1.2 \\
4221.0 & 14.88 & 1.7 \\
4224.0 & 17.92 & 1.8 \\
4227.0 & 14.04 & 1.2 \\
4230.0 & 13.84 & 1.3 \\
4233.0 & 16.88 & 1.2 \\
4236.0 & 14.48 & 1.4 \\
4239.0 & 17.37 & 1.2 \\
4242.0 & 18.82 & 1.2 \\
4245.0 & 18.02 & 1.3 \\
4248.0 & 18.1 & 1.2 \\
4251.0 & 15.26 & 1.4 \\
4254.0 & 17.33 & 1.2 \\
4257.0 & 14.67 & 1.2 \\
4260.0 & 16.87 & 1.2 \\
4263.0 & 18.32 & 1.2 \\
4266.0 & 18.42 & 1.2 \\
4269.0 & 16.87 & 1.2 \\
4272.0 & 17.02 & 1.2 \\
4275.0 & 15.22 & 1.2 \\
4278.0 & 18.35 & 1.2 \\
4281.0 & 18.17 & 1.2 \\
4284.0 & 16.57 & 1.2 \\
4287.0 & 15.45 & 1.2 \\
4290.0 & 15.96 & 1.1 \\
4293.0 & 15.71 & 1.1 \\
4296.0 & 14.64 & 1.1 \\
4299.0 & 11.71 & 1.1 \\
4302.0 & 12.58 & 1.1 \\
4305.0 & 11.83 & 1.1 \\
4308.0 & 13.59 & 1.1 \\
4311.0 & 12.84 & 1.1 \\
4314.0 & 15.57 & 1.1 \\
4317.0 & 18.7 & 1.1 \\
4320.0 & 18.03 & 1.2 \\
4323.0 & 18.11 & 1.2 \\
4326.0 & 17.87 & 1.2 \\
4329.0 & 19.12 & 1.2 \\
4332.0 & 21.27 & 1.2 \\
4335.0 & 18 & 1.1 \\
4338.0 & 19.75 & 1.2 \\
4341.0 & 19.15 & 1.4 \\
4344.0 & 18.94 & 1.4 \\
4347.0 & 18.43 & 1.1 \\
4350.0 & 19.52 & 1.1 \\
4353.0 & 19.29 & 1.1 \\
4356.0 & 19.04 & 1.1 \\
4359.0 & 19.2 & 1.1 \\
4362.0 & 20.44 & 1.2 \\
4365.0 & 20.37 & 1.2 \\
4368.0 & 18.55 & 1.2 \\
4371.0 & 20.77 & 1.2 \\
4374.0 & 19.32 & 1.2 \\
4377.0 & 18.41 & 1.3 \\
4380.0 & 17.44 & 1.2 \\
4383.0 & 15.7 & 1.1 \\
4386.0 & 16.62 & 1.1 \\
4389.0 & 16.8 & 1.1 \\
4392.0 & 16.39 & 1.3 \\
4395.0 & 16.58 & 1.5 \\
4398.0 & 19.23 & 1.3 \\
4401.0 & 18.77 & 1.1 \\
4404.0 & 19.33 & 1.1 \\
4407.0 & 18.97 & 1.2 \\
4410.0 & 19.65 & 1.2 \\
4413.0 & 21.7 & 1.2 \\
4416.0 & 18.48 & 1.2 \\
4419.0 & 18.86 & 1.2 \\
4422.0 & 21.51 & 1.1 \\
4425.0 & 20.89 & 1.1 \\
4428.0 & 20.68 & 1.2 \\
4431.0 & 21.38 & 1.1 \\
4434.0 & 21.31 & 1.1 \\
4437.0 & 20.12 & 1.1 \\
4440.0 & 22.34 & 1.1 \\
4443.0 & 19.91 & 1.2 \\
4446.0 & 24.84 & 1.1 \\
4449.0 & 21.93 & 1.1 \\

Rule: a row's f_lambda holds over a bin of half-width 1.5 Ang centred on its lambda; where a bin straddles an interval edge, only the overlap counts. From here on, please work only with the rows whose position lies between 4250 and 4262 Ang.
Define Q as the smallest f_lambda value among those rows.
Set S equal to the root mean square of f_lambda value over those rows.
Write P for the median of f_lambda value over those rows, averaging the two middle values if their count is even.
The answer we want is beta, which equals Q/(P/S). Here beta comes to 15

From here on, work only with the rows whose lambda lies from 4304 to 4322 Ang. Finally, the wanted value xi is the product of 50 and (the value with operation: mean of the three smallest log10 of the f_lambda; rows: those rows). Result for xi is 55.2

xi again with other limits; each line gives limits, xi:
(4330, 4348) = 63.3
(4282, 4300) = 57.1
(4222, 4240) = 57.5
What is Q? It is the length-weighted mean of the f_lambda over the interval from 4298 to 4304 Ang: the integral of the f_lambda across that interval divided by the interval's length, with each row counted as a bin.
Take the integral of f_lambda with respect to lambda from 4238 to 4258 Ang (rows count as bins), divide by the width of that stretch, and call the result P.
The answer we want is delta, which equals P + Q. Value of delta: 29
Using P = 17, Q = 12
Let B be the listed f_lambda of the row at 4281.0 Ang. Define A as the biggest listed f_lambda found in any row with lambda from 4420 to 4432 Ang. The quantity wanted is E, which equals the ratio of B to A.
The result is 0.84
